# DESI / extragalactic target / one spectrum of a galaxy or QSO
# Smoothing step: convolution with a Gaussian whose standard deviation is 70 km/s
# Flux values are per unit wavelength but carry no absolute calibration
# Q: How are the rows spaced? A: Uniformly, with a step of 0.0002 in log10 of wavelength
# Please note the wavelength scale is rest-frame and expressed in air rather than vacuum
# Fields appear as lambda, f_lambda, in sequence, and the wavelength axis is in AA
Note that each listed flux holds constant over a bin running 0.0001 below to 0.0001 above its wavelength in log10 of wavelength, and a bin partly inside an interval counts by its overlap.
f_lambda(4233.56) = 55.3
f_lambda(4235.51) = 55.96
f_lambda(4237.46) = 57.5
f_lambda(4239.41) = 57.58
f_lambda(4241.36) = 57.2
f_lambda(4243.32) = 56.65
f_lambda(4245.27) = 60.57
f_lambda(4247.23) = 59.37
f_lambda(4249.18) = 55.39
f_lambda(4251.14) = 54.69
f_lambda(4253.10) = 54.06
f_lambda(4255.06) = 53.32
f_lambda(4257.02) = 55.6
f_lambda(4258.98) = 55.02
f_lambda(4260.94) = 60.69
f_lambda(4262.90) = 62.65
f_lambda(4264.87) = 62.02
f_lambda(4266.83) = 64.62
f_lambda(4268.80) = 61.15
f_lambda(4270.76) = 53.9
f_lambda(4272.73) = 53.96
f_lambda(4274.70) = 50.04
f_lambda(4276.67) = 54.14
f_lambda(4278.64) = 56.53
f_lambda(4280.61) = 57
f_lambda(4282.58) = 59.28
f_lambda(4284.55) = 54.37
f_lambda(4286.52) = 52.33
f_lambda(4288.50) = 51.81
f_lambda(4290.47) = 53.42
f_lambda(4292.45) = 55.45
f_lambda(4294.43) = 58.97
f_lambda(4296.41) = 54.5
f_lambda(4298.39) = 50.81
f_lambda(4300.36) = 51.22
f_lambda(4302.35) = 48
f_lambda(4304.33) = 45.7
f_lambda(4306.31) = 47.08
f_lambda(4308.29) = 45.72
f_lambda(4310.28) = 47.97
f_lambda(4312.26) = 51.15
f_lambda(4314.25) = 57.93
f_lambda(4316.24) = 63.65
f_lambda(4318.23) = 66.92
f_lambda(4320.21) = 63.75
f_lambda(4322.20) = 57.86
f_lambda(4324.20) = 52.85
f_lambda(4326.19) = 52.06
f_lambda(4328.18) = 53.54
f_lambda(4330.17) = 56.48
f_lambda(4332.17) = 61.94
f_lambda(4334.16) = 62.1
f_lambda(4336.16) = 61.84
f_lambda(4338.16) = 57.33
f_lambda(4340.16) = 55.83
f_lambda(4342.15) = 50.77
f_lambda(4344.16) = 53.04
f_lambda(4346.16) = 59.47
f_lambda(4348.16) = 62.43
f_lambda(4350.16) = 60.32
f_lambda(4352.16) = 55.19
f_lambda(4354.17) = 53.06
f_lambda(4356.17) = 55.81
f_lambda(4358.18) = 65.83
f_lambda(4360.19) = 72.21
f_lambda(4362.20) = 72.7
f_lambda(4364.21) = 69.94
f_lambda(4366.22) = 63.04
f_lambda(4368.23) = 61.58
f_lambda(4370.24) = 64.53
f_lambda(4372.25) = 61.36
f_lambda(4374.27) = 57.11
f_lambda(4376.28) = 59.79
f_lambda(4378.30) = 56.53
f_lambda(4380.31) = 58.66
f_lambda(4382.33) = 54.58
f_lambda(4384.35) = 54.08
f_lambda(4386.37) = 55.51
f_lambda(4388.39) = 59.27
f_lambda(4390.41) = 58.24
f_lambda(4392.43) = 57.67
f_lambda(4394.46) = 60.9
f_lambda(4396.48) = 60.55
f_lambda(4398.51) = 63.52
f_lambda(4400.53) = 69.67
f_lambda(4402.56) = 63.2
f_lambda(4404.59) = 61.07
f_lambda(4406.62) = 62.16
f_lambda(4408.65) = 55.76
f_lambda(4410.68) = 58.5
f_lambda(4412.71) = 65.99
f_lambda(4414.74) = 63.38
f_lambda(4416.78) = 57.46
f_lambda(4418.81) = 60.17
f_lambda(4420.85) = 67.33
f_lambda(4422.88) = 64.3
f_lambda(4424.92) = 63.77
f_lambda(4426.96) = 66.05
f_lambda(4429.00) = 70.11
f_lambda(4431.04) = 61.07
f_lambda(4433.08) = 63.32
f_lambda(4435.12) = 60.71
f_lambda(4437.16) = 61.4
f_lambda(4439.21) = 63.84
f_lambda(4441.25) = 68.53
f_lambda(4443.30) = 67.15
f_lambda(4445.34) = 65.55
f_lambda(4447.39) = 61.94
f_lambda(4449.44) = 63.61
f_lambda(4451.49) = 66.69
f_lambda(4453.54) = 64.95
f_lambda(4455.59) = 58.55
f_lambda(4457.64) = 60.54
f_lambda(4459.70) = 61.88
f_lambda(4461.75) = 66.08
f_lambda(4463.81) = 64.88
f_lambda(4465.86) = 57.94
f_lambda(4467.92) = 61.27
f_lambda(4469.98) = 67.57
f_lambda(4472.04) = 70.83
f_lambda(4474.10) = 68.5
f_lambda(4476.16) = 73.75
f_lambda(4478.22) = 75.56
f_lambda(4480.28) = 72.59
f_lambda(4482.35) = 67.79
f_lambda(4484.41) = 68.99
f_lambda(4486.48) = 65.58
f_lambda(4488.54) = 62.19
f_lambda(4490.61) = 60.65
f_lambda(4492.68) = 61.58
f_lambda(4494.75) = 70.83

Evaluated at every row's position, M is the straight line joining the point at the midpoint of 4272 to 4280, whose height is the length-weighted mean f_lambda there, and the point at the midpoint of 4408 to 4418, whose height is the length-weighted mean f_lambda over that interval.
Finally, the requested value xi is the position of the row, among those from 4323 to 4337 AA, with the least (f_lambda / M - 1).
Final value 4326.19 AA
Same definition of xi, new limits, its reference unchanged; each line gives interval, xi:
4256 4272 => 4270.76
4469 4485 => 4482.35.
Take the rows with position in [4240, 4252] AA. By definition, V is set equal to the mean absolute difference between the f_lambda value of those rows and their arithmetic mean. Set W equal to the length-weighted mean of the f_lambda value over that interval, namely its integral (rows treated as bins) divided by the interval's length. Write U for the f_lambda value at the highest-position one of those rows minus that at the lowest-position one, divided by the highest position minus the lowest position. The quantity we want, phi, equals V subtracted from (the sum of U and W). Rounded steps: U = -0.3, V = 1.8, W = 57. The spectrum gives 55.3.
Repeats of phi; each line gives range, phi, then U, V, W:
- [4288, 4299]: 52.1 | -0.1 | 2.1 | 54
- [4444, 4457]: 60.7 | -0.7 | 2.2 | 64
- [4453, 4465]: 60.2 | 0.0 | 2.5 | 63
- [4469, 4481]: 69.5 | 0.5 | 2.5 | 71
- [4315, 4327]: 53.2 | -1.2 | 5.3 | 60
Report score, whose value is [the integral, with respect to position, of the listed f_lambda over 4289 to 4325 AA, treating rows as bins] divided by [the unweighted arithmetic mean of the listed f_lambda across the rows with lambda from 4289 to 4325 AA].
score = 36.0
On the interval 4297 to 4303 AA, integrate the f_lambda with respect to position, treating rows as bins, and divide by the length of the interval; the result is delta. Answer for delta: 50.4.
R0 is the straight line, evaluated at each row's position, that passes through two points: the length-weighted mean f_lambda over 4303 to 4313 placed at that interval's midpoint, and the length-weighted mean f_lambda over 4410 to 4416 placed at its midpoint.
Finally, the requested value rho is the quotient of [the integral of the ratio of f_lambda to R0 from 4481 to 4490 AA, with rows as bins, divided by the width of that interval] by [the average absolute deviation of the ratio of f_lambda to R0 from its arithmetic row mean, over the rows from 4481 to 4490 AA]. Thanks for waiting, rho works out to 26.2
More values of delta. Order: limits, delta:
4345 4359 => 58.7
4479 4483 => 70.7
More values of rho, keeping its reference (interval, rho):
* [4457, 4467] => 25.3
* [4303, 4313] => 37.1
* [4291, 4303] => 14.7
